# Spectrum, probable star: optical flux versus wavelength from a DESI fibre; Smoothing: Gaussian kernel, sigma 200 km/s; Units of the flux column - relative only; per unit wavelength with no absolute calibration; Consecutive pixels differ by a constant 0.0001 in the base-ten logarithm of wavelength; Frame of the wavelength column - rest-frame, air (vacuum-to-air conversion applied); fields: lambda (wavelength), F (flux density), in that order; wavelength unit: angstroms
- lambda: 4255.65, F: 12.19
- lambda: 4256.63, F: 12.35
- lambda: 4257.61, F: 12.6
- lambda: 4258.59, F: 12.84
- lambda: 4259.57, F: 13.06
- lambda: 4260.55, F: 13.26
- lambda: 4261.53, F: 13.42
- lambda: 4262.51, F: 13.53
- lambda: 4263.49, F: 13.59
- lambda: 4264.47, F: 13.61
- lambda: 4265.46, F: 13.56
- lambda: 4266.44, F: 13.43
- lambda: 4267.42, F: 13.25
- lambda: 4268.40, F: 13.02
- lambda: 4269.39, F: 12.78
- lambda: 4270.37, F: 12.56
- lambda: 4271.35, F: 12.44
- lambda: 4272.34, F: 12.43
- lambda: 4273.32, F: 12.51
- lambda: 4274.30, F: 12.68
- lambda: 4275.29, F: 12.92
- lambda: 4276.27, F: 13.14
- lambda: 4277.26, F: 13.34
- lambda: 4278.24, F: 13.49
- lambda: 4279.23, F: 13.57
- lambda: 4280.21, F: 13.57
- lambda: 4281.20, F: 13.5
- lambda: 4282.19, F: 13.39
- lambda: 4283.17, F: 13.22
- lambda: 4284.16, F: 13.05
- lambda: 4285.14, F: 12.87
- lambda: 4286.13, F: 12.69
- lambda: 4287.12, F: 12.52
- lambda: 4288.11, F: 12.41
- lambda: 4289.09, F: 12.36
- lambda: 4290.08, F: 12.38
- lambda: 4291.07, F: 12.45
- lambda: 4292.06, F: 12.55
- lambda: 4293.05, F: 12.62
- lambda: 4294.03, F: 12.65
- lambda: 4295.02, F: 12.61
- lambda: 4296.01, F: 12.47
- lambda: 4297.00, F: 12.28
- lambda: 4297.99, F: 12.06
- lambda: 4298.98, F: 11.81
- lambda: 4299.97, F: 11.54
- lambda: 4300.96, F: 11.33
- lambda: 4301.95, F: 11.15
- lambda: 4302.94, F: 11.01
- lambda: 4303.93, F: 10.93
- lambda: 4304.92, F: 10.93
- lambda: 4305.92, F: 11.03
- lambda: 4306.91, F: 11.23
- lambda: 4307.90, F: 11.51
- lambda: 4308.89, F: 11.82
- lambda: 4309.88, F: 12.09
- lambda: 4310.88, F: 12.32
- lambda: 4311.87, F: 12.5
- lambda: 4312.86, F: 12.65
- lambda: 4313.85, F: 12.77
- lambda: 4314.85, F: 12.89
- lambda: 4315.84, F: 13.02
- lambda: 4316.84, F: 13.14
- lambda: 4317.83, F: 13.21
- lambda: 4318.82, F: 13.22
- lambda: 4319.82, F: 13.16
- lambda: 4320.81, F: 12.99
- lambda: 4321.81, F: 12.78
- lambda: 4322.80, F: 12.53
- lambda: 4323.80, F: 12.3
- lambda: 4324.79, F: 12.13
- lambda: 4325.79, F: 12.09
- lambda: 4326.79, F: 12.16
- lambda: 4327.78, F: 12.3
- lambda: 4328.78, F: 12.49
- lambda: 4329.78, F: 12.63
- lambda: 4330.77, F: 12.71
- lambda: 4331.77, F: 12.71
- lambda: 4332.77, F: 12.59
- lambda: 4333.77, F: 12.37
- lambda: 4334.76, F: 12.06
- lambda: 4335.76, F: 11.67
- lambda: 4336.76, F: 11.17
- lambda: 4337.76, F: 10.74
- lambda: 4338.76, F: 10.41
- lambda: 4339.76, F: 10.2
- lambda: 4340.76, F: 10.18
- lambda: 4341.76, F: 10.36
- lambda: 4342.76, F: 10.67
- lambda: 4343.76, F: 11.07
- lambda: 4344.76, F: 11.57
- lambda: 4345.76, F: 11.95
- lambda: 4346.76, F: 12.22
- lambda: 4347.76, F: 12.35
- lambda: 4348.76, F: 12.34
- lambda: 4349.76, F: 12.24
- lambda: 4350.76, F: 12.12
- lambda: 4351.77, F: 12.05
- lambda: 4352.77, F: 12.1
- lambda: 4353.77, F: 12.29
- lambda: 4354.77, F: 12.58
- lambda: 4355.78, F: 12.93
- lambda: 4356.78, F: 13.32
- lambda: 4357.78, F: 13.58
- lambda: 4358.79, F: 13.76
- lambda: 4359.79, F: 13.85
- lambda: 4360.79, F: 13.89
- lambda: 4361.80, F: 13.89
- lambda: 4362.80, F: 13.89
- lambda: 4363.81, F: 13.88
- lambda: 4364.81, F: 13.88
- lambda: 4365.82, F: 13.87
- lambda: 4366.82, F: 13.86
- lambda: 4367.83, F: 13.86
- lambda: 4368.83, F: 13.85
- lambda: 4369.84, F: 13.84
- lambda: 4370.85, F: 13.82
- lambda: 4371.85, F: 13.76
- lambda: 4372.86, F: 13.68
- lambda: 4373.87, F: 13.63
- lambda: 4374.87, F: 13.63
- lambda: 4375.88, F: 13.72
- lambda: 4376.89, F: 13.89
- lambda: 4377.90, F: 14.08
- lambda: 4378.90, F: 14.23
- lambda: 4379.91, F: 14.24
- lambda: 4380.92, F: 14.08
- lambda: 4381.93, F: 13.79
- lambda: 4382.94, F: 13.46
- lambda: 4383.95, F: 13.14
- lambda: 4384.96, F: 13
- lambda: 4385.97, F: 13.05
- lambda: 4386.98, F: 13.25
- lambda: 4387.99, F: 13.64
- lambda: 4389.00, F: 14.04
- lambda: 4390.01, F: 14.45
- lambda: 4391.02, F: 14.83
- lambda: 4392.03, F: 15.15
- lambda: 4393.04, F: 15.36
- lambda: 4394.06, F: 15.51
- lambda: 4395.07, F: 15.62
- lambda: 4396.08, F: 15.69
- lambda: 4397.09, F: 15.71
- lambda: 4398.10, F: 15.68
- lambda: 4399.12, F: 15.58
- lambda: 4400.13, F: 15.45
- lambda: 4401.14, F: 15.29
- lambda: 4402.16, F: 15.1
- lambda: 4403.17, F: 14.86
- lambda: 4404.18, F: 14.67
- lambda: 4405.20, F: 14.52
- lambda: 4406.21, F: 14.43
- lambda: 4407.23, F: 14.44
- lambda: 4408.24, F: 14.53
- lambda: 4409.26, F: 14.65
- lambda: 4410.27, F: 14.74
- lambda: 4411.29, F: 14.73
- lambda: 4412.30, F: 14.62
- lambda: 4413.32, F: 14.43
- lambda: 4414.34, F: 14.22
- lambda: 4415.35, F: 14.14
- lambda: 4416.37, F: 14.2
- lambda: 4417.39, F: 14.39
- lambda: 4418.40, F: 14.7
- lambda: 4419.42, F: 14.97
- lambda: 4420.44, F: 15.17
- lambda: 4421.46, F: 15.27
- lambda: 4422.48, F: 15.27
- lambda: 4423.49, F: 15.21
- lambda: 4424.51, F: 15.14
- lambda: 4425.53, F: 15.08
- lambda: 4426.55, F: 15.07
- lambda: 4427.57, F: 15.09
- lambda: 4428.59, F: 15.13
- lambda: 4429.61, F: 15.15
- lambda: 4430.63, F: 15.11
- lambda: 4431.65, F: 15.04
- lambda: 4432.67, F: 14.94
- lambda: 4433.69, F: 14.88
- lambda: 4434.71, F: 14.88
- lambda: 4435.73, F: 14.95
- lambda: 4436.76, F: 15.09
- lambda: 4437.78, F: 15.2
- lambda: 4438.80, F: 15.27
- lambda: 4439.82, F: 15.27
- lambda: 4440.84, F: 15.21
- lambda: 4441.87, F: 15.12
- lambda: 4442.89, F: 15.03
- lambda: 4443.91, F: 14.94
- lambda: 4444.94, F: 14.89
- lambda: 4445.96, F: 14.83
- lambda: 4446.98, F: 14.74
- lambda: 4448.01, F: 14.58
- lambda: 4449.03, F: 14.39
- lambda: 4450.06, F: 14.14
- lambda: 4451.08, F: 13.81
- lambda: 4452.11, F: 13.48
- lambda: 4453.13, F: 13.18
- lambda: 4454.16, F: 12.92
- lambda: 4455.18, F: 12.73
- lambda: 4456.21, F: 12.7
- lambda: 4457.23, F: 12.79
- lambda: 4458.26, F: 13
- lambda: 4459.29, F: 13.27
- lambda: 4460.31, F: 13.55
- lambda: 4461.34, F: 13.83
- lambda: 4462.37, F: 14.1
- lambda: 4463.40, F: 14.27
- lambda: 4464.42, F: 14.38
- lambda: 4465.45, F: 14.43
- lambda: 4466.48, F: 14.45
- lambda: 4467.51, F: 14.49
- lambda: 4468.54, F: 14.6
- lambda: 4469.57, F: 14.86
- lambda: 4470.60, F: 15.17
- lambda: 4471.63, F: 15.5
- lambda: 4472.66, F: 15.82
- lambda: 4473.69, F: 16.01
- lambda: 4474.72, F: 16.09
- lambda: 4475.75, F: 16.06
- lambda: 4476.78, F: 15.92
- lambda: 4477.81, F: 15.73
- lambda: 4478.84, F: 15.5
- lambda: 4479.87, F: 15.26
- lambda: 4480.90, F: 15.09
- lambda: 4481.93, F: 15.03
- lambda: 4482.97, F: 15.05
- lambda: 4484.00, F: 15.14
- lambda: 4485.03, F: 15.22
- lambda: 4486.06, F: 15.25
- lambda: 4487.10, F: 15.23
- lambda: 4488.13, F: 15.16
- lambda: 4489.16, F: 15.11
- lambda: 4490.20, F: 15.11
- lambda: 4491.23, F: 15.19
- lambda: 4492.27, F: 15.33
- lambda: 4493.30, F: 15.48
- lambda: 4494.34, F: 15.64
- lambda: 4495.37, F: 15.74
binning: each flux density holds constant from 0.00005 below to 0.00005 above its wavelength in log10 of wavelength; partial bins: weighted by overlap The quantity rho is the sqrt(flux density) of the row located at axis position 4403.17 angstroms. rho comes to 3.85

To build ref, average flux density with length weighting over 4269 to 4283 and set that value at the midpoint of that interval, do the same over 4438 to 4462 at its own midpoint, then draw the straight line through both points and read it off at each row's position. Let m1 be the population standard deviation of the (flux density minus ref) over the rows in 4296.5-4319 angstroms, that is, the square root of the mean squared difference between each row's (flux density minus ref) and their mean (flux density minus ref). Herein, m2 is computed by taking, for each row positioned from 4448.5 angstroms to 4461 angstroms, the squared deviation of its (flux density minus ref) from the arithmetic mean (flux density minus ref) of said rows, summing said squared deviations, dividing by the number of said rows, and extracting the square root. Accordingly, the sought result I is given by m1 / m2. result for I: 1.37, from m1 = 0.75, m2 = 0.55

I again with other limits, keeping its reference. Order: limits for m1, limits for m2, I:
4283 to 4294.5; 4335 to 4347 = 0.41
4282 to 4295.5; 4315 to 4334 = 0.83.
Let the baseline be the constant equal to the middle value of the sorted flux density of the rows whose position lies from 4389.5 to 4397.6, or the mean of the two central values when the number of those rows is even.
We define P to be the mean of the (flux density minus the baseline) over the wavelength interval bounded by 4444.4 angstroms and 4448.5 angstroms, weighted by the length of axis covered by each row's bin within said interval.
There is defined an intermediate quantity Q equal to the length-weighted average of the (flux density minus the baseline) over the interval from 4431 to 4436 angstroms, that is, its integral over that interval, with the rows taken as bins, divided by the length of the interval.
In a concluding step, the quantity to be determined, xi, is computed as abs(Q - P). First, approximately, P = -0.7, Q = -0.5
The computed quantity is 0.18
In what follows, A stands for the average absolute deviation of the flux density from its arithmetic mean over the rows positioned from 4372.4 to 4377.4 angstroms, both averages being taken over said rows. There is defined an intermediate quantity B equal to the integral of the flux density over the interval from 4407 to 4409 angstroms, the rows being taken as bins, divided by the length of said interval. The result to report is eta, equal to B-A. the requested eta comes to 14.4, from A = 0.08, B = 14.5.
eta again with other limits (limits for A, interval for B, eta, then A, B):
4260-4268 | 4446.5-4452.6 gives 14.1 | 0.12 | 14.2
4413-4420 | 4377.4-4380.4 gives 14.0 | 0.23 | 14.2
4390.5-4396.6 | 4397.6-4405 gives 14.9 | 0.25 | 15.2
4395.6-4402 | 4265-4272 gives 12.9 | 0.13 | 13.0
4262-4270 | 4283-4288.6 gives 12.5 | 0.25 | 12.8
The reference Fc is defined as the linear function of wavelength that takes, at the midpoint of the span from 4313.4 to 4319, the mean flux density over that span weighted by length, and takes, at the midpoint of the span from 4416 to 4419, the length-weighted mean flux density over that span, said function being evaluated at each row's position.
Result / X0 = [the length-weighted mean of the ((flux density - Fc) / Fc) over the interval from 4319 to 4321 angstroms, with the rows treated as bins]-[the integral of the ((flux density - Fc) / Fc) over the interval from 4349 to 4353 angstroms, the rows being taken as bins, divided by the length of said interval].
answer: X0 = 0.10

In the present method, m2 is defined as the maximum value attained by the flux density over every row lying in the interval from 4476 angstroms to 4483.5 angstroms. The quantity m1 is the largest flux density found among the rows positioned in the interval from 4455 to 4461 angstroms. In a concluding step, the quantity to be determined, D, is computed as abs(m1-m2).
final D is 2.37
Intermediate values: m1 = 13.55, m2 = 15.92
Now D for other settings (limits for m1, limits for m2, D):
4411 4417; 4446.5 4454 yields 0.01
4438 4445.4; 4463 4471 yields 0.10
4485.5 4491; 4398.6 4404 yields 0.33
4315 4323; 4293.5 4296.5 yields 0.57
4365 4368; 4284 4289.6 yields 0.82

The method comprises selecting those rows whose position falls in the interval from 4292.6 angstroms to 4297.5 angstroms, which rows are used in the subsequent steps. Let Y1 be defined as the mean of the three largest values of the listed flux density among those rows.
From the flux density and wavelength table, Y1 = 12.6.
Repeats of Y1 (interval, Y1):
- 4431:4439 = 15.2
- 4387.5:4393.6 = 15.1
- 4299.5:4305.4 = 11.3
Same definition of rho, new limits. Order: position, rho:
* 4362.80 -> 3.73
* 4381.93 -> 3.71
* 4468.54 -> 3.82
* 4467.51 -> 3.81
